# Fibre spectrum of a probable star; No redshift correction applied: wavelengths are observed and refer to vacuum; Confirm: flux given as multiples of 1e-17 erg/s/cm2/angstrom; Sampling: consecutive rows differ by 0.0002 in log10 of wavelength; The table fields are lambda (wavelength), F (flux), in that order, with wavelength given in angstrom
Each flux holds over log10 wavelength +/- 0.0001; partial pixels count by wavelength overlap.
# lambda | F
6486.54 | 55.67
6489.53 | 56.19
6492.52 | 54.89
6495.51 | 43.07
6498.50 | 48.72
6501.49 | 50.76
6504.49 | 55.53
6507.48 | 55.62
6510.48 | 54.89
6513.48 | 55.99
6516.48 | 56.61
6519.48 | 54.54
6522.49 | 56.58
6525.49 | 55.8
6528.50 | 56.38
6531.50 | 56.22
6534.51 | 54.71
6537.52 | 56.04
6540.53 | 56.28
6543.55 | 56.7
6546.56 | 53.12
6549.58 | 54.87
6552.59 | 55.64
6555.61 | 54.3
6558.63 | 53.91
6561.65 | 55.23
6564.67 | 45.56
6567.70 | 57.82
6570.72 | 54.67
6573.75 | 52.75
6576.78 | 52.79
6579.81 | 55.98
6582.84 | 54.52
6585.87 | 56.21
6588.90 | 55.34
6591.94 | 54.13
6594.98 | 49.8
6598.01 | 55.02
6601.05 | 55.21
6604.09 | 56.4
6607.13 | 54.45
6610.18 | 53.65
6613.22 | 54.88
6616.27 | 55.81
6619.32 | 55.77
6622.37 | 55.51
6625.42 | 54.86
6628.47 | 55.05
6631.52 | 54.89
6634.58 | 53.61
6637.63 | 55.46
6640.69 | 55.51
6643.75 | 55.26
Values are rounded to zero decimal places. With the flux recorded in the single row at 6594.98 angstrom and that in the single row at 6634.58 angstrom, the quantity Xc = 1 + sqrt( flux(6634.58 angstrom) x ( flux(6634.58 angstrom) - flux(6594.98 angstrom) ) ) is 15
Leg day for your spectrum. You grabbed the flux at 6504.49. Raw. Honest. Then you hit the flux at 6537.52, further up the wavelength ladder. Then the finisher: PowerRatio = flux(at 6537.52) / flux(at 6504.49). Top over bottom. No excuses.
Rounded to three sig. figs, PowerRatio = 1.01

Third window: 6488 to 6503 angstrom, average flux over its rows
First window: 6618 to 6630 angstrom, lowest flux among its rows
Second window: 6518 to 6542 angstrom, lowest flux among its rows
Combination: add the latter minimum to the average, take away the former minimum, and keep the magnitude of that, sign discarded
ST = 50.4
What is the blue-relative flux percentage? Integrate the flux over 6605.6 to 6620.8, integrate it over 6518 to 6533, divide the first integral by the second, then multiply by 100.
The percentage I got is 99.5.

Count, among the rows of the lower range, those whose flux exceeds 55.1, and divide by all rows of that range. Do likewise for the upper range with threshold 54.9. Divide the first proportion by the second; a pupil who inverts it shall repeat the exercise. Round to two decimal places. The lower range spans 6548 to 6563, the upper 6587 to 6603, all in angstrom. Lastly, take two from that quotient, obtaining -1.33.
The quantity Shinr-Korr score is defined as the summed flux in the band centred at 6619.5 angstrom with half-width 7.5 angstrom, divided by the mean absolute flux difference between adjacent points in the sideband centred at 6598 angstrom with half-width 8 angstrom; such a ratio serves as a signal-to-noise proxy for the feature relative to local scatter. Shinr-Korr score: 101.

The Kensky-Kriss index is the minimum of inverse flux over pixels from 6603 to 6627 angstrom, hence 0.0177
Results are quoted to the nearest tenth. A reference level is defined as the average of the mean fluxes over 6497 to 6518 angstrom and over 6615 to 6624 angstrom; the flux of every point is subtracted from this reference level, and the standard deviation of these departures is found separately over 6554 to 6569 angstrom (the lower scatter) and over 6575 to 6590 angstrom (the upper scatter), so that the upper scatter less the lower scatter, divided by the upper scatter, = -2.3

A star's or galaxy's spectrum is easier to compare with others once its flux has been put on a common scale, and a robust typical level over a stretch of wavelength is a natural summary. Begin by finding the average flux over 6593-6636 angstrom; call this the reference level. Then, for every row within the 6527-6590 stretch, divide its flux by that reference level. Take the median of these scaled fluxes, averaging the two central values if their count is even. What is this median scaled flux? 1.01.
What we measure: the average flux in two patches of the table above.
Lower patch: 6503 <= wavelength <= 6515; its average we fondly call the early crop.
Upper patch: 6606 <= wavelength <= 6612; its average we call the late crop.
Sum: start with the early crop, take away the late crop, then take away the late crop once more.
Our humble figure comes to -52.6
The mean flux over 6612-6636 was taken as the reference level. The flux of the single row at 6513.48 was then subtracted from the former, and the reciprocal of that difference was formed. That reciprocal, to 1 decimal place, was -1.1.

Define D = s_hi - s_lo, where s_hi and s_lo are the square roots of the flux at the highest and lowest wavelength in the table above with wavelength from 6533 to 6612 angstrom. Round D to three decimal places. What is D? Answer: -0.072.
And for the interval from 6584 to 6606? 0.013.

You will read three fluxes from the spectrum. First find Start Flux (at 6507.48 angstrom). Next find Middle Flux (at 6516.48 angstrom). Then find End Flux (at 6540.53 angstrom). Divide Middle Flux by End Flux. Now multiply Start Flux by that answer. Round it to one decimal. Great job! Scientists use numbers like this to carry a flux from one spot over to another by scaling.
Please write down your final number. 55.9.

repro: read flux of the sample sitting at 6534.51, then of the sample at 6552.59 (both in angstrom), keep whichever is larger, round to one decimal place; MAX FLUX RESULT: 55.6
